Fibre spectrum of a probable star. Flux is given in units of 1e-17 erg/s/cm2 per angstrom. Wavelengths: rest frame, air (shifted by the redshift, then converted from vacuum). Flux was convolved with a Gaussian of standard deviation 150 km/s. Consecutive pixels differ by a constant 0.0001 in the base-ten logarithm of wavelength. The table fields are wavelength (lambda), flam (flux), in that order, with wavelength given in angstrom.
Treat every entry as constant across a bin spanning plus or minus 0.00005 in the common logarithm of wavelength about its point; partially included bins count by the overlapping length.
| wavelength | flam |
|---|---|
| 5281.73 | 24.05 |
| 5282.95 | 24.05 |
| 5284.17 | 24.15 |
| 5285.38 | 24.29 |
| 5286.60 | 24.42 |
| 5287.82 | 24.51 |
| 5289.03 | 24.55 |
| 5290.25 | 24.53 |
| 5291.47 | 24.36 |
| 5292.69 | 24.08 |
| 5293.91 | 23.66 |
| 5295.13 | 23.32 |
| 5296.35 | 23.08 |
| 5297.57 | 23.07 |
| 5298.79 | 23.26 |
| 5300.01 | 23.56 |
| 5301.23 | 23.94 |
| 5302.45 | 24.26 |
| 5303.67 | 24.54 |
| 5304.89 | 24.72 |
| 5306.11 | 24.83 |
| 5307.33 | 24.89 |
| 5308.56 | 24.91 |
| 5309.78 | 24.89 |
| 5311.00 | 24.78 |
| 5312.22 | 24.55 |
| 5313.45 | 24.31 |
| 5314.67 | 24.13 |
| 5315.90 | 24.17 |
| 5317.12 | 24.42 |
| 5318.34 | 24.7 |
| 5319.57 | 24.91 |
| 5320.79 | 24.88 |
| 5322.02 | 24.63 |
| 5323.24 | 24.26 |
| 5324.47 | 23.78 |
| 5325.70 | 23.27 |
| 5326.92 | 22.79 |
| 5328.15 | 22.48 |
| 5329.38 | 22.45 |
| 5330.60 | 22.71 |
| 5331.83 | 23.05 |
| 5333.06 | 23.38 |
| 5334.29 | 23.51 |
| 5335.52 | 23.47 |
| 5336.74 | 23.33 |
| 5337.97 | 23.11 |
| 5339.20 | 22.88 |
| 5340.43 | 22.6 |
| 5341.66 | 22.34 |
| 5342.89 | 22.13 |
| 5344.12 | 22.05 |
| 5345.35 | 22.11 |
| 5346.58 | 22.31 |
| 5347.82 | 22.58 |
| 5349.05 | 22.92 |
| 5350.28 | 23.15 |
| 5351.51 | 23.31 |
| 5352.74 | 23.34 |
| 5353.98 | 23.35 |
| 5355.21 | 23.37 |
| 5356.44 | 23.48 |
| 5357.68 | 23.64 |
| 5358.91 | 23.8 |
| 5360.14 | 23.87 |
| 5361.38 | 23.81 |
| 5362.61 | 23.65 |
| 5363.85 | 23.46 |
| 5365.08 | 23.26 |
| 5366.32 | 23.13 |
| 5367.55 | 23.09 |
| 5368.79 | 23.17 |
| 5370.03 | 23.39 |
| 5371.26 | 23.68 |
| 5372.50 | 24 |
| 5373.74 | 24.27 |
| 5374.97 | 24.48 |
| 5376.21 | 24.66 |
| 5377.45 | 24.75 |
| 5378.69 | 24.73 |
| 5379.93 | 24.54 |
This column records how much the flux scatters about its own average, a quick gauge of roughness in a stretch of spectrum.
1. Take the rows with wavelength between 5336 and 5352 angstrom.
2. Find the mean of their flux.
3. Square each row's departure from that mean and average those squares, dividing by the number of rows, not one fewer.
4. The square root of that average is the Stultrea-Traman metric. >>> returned 0.45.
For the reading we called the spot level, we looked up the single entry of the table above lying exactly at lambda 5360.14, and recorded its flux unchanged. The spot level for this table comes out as 23.87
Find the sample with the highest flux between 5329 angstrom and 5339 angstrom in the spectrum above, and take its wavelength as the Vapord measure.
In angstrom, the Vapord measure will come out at 5334.29 angstrom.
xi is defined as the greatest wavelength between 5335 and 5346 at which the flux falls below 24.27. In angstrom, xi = 5345.35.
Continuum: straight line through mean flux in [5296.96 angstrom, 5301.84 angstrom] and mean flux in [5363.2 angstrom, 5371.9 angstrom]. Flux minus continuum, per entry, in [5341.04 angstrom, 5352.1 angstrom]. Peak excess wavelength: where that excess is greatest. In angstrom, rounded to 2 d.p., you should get 5351.51 angstrom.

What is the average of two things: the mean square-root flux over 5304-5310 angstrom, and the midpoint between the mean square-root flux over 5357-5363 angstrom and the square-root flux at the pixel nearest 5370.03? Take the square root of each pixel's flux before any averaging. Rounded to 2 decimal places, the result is 4.92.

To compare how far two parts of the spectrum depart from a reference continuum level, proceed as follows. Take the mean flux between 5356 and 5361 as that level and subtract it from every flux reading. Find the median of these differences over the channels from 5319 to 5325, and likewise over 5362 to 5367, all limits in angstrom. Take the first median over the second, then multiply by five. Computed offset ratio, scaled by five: -14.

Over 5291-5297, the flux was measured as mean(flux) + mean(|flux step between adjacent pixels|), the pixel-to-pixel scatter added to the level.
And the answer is 24.0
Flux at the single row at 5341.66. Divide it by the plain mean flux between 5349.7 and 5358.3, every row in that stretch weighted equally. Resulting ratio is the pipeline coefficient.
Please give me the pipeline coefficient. 0.96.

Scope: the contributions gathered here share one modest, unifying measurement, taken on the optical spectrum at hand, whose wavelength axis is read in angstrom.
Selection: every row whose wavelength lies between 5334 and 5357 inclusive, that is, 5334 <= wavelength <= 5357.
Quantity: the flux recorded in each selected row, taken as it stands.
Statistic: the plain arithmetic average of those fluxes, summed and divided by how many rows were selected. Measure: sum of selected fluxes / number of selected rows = 22.9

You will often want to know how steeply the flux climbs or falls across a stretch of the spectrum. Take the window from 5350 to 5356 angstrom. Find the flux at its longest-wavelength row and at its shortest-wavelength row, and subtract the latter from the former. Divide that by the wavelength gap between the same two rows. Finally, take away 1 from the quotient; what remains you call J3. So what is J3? -0.96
